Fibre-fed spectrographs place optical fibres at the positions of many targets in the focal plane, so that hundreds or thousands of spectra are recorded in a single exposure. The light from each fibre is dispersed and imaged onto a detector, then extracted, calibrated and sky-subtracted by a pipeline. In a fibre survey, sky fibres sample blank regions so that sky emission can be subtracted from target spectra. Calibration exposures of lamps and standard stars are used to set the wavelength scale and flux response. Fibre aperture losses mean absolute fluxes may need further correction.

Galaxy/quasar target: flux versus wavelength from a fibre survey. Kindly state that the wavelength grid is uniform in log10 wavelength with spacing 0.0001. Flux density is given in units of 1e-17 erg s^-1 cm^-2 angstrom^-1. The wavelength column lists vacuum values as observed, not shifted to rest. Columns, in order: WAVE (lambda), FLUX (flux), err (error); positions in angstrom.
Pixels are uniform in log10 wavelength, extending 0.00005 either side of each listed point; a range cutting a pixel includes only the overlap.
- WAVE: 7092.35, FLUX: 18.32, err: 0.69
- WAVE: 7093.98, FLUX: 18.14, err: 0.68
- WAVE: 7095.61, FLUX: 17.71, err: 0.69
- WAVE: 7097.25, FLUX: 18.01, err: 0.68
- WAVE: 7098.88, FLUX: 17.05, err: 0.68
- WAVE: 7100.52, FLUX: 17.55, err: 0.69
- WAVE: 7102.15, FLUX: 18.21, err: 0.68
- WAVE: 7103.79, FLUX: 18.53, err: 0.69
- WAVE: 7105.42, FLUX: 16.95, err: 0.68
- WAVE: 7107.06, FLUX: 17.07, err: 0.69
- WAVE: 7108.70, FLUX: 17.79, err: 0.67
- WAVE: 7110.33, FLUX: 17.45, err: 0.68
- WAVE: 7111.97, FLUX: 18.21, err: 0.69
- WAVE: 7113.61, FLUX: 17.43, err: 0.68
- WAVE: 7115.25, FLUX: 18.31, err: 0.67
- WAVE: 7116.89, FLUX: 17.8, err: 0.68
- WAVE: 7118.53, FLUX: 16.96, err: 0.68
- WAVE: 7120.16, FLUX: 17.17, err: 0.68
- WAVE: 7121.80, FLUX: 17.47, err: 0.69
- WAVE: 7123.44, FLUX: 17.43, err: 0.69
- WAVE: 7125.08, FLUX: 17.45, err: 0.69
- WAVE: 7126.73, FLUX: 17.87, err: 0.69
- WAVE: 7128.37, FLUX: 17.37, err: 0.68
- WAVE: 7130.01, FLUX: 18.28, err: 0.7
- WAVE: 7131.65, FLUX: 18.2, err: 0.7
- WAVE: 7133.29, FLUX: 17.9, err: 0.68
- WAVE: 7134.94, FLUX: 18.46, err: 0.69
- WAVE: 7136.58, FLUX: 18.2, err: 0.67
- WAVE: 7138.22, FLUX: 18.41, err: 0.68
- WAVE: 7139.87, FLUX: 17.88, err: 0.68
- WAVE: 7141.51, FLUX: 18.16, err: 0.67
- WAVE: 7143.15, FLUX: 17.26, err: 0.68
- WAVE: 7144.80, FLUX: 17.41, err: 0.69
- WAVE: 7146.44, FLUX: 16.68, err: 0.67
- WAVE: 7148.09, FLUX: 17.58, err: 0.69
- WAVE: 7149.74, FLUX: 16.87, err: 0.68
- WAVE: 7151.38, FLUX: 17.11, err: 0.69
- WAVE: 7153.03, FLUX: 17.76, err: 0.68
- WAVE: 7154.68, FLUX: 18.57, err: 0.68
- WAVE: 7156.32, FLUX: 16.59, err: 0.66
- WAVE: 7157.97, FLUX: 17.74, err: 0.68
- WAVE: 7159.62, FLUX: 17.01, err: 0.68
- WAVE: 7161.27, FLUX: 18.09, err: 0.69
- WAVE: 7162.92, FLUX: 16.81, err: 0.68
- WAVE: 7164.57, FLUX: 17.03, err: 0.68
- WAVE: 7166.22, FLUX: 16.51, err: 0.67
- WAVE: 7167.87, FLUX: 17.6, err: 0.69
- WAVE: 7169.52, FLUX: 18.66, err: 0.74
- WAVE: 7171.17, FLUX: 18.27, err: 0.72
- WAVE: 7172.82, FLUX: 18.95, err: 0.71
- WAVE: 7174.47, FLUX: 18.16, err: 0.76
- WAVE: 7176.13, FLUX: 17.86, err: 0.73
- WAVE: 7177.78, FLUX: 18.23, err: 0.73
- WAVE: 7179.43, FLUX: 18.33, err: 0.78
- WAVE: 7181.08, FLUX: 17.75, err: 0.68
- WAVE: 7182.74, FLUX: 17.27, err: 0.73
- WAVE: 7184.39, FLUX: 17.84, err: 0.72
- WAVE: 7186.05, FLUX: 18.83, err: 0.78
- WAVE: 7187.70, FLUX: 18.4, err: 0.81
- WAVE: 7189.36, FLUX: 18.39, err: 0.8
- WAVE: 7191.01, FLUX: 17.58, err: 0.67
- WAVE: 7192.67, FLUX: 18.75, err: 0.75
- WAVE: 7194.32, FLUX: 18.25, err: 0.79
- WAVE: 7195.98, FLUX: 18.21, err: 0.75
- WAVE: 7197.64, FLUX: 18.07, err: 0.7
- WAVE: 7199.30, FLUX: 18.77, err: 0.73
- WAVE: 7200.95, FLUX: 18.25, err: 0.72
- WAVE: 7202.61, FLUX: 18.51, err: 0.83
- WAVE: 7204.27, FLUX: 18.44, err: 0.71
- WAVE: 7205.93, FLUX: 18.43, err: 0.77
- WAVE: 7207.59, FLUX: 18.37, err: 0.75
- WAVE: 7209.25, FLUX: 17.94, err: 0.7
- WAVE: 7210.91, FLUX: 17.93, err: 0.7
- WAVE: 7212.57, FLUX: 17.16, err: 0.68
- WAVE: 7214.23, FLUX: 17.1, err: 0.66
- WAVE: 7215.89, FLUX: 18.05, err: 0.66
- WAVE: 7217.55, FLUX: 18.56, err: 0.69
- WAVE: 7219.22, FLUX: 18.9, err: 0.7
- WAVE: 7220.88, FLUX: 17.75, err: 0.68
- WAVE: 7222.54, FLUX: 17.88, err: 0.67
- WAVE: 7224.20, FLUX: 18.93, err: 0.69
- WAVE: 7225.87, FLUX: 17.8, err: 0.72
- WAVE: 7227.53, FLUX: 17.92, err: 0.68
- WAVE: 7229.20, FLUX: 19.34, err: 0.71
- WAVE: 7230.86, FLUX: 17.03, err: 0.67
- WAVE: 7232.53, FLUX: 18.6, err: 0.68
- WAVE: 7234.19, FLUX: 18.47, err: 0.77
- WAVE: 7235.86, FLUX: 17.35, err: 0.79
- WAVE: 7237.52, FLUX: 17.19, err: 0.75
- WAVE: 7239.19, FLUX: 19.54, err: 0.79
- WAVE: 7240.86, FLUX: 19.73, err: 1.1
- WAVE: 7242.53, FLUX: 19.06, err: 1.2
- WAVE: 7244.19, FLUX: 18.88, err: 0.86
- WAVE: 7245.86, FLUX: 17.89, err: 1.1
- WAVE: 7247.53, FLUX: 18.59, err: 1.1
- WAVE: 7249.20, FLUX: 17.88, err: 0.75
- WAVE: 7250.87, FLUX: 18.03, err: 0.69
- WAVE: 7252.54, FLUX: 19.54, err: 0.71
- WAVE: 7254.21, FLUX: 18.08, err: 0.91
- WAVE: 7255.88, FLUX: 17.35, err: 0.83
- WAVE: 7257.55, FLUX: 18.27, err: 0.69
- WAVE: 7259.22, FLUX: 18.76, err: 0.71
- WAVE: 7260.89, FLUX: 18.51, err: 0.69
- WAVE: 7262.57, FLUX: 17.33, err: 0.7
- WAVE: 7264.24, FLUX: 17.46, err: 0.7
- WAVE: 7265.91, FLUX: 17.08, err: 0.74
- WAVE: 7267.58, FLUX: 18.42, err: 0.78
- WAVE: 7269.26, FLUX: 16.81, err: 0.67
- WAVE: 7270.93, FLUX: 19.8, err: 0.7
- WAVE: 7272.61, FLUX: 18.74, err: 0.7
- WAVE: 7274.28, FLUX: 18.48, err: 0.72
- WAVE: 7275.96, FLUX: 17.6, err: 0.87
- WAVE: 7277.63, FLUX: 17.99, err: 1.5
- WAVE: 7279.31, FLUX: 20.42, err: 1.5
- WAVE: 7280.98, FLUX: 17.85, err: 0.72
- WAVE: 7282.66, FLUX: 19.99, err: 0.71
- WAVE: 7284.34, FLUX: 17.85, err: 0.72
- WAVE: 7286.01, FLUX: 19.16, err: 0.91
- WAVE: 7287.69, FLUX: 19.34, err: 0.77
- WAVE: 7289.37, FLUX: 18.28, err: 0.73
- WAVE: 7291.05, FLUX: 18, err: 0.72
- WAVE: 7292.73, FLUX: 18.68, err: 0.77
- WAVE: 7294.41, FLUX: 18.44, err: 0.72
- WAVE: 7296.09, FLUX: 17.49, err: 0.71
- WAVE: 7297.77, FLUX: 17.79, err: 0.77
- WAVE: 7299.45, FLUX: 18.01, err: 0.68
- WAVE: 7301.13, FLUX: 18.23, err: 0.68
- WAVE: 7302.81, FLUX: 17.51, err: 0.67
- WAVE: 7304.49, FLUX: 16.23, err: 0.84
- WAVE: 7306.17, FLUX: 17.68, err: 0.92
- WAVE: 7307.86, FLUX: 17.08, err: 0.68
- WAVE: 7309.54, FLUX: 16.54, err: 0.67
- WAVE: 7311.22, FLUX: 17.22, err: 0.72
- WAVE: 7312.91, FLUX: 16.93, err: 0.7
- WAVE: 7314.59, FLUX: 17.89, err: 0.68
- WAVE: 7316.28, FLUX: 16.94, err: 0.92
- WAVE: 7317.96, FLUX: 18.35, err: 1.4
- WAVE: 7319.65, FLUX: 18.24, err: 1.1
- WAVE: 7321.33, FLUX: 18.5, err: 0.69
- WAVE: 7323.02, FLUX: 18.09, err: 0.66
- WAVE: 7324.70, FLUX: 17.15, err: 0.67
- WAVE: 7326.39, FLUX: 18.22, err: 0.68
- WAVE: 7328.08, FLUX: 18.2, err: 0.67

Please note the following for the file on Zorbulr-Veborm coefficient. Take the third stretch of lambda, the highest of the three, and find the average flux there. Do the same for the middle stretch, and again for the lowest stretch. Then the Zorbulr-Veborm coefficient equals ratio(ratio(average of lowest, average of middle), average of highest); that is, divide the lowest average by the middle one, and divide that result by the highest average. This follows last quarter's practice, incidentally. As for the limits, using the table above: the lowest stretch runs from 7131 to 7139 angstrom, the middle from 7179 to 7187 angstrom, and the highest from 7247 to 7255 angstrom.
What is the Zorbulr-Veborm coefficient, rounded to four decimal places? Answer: 0.0550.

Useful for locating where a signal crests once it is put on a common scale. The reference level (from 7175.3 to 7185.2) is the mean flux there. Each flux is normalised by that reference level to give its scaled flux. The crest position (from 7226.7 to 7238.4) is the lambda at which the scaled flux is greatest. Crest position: 7229.20 angstrom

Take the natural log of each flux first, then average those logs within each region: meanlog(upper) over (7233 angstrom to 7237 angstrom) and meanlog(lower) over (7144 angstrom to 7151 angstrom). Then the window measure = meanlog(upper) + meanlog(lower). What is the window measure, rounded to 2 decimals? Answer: 5.73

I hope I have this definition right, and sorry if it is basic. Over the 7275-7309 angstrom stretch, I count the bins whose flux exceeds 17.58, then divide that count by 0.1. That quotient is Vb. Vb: 160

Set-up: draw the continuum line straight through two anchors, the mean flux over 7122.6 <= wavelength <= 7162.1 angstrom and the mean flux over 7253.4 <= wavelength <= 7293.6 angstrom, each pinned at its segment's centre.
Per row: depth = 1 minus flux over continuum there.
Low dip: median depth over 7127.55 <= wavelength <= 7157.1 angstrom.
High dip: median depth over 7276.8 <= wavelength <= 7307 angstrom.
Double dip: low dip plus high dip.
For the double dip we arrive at 0.015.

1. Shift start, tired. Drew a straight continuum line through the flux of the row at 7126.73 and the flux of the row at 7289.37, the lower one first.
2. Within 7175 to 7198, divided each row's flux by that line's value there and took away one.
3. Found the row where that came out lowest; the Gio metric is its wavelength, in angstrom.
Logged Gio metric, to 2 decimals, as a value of 7182.74 angstrom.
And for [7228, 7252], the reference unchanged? 7230.86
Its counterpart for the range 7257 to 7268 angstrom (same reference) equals 7265.91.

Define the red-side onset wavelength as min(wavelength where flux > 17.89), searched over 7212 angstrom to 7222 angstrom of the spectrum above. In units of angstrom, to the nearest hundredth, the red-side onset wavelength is 7215.89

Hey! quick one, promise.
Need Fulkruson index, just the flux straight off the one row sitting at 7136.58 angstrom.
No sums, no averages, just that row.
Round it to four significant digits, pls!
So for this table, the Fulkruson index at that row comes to 18.20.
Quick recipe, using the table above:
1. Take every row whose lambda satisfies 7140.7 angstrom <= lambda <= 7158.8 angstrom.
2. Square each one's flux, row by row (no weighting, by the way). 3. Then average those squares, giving 304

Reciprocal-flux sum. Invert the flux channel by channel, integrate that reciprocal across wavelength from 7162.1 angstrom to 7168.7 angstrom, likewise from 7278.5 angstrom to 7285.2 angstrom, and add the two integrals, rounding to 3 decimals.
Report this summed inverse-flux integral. 0.743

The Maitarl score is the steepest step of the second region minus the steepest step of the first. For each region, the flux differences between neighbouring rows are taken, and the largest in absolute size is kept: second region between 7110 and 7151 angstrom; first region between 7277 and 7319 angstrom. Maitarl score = -1.7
